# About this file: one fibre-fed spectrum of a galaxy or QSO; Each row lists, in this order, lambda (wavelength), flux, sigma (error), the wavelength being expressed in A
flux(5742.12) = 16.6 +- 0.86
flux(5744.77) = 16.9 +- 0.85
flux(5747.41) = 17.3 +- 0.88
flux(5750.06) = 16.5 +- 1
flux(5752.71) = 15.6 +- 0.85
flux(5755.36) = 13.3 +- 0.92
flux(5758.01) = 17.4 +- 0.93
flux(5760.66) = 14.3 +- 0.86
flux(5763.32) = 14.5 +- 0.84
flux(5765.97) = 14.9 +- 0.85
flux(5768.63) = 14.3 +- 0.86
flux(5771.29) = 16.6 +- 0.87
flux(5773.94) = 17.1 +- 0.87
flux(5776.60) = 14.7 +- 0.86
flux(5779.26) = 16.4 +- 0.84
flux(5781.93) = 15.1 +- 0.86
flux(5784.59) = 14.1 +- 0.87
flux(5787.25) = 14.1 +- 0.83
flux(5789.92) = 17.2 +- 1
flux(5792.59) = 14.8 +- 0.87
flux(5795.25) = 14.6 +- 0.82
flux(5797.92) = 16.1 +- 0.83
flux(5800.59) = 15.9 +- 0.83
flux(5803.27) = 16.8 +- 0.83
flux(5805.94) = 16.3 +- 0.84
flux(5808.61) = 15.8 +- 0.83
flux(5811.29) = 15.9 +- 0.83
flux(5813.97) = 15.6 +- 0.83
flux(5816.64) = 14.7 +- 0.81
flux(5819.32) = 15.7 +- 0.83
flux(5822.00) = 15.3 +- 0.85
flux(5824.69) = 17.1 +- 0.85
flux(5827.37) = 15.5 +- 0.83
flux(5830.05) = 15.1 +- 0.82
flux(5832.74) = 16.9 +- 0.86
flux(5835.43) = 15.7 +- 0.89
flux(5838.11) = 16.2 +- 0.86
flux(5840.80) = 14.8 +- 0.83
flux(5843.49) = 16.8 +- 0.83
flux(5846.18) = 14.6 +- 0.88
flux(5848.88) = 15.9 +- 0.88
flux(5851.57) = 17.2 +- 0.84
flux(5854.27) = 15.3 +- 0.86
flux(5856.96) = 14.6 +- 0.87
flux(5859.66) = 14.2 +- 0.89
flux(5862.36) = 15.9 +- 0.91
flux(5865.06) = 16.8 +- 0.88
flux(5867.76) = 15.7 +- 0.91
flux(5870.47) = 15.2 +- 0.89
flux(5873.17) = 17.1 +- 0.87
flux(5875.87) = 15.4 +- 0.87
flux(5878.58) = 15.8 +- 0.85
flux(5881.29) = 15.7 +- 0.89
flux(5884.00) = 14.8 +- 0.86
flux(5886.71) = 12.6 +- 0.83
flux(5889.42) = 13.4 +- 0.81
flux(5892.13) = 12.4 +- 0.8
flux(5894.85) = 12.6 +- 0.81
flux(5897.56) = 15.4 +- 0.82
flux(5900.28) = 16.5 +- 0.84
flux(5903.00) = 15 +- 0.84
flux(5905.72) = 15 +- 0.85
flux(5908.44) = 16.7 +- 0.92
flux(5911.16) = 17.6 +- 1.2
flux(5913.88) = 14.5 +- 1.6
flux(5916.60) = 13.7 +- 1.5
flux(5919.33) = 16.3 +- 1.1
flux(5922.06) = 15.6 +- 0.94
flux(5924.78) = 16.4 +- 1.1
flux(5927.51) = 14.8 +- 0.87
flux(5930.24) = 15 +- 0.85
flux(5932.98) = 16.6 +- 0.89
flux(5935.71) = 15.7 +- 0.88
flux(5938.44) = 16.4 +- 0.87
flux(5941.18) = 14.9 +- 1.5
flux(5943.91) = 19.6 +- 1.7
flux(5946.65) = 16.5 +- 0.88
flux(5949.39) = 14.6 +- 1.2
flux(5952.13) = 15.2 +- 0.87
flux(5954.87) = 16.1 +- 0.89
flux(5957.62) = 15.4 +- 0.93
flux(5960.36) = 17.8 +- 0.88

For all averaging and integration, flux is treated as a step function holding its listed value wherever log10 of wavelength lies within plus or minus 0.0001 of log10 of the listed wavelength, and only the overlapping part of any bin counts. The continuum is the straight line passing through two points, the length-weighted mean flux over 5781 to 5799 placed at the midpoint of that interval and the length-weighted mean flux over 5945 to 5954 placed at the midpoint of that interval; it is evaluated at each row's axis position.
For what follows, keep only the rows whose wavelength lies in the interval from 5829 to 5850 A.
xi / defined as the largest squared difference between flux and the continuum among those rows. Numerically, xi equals 2.7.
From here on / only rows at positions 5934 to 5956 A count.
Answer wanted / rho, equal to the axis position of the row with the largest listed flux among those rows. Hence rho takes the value 5943.91 A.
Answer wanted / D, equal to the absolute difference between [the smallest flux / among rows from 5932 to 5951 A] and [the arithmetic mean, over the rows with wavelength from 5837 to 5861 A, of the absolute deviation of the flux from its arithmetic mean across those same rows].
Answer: 13.70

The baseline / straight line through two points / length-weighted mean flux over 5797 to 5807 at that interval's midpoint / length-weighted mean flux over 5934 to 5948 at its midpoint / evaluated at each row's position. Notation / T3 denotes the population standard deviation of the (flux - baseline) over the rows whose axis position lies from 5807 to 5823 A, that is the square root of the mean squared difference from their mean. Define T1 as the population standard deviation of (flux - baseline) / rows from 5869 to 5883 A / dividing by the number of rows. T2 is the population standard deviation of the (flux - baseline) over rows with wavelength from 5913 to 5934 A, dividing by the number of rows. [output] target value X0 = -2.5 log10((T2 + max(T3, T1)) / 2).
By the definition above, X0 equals 0.22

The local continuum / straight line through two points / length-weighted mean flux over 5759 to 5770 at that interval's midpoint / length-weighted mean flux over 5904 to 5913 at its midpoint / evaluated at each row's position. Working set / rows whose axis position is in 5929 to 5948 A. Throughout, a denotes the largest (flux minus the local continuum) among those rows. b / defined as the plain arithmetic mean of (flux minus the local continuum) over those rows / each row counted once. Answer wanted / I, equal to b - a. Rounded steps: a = 2.9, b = -0.2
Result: -3.2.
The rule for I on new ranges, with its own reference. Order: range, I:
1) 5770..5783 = -1.2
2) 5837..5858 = -1.5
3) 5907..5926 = -1.8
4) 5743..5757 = -1.4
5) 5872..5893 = -2.6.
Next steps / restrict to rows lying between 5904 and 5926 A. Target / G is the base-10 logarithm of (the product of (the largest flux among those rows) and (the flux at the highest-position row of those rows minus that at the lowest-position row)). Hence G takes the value 1.39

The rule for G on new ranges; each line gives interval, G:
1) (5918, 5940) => 0.22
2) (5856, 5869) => 1.27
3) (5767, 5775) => 1.68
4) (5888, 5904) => 1.42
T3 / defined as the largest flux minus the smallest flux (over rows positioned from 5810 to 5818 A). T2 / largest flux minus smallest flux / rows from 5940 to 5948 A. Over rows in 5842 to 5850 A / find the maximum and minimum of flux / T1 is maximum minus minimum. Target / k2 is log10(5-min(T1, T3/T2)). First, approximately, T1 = 2.2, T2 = 4.70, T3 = 1.20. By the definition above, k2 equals 0.68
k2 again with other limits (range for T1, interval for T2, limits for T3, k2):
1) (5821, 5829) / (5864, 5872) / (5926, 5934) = 0.59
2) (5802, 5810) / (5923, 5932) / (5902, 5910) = 0.60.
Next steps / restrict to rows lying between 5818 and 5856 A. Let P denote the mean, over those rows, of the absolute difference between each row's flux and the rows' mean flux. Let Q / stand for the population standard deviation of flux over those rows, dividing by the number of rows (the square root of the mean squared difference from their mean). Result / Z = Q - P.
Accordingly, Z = 0.12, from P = 0.70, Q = 0.8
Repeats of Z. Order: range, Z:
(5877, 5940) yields 0.27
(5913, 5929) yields 0.09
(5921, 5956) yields 0.35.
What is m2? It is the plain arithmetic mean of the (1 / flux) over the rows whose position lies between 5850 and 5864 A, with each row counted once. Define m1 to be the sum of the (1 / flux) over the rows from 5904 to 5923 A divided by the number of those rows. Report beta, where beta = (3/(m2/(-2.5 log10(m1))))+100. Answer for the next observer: 237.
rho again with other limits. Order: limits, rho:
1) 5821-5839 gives 5824.69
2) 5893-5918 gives 5911.16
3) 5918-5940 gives 5932.98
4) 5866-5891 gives 5873.17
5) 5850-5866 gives 5851.57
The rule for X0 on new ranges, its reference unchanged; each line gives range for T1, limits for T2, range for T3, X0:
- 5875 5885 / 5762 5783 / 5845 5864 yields 0.02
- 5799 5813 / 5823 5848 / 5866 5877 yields 0.22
